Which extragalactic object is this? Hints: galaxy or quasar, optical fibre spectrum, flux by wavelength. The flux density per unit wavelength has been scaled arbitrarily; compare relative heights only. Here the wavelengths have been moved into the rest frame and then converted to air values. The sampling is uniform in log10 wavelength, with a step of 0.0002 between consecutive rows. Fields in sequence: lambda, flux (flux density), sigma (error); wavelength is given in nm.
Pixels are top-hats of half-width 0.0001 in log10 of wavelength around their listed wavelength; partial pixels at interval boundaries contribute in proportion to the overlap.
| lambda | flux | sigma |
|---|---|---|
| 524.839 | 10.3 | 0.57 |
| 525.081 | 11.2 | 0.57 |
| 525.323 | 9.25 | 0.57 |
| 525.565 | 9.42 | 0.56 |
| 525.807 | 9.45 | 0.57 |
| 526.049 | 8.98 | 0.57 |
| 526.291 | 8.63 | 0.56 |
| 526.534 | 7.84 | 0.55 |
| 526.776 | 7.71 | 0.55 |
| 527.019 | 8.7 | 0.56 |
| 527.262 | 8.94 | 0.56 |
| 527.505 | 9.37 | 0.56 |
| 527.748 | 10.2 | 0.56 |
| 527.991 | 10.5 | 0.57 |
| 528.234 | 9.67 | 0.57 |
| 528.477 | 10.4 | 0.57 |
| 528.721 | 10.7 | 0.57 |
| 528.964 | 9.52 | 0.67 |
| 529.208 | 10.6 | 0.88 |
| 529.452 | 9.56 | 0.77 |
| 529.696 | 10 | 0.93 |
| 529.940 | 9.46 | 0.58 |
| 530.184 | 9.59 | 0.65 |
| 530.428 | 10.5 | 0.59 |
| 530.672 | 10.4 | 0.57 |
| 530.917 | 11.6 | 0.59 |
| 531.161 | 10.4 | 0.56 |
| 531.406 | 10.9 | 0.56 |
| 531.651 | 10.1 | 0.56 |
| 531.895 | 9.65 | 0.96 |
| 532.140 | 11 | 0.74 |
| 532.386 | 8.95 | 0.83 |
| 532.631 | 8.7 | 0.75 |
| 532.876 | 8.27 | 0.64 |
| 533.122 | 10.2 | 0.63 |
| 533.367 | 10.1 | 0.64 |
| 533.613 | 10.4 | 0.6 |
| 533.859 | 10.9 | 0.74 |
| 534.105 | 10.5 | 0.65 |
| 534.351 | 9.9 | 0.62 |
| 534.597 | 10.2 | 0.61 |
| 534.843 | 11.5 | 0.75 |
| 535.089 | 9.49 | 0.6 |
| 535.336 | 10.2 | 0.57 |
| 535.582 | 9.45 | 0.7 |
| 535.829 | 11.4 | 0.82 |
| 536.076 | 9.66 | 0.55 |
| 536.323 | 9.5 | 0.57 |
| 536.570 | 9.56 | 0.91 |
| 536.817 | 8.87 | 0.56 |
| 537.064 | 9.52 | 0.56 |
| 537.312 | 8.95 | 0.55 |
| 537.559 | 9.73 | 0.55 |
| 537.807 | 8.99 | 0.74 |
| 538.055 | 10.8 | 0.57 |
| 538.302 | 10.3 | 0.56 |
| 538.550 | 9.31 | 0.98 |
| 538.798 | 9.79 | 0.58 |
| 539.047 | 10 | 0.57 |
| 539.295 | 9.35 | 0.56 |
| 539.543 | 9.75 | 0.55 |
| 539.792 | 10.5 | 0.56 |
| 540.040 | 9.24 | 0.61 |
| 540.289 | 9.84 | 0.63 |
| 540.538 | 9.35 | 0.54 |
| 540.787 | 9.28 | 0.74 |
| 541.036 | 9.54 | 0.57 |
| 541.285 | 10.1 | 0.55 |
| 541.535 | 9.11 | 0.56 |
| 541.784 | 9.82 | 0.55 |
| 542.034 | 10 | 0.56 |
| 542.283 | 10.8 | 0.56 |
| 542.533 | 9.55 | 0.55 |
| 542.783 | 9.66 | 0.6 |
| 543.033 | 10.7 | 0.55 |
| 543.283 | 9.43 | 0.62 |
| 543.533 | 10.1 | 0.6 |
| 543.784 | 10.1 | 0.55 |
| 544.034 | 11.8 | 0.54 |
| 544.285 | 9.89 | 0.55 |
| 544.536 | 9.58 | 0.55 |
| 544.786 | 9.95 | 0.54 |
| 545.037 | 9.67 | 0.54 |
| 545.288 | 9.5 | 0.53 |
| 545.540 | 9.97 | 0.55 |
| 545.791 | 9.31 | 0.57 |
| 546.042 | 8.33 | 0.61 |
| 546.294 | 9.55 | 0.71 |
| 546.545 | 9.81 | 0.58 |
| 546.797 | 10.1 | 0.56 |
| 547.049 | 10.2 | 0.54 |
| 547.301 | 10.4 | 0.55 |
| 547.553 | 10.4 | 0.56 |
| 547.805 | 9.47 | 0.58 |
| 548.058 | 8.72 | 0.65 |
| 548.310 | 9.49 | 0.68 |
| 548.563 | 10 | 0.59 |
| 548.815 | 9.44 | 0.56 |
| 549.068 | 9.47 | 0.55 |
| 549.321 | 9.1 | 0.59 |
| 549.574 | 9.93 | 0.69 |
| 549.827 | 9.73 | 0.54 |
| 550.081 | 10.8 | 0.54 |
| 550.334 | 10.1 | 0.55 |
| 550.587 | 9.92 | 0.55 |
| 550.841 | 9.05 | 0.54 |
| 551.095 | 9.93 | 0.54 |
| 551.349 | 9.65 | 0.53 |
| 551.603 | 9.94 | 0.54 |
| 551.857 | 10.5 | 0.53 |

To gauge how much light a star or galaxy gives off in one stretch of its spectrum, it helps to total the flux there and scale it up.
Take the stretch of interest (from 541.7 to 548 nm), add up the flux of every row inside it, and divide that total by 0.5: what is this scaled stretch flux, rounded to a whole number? 496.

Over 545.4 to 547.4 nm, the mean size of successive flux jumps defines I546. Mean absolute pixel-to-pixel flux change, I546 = 0.53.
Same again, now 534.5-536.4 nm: 1.23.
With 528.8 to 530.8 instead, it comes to 0.61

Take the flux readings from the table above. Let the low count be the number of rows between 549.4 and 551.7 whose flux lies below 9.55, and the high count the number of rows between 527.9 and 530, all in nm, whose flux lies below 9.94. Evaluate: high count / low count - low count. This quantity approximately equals 3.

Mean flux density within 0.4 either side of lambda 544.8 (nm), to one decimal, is 9.7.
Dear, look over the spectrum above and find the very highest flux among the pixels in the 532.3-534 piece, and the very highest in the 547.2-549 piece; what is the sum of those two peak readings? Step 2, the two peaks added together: 21.3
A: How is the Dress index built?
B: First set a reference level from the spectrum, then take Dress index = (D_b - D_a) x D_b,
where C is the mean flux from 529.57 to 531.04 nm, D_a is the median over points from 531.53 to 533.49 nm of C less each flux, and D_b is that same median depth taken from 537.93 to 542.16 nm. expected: 0.04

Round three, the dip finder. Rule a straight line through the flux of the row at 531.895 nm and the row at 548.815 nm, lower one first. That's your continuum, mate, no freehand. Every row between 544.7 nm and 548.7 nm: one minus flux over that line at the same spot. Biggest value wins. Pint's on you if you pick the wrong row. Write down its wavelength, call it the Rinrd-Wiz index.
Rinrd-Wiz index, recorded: 546.042 nm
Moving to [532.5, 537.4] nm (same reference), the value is 532.876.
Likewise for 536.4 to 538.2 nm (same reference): 536.817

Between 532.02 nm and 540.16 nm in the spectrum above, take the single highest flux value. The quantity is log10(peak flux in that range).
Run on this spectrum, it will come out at 1.06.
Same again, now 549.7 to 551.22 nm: 1.03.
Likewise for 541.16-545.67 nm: 1.07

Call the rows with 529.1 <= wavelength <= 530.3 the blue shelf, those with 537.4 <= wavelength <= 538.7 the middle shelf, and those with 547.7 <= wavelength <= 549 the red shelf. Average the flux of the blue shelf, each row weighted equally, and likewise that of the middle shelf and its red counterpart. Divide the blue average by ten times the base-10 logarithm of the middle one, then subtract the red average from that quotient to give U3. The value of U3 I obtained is -8.43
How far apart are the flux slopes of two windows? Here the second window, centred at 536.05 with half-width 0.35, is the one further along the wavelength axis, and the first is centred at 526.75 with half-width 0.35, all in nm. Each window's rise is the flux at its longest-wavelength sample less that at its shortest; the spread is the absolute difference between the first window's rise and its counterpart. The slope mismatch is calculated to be 2.8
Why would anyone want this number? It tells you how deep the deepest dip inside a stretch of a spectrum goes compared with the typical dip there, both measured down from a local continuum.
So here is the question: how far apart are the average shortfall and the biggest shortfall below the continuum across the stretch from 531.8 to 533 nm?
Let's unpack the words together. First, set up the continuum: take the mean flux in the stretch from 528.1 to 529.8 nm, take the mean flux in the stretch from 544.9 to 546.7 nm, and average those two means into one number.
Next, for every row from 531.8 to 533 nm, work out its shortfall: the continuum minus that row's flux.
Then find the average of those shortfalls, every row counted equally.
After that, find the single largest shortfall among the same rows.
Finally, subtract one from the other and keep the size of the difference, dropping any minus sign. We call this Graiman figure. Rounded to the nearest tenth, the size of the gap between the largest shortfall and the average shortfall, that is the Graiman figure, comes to 1.0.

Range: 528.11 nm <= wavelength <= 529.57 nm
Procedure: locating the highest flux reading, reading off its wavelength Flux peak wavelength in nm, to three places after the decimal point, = 528.721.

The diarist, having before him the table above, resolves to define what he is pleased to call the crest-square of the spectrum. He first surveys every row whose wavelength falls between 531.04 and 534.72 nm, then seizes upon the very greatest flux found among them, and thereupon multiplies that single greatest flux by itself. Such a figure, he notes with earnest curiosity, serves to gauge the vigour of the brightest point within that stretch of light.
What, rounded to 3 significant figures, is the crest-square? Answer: 121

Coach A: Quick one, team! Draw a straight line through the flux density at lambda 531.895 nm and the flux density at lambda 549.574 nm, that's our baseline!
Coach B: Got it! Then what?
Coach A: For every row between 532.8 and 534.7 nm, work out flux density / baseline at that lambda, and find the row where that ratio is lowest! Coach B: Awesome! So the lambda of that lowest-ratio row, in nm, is 532.876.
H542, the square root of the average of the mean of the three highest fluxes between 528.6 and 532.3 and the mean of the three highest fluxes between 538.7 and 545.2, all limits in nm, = 3.34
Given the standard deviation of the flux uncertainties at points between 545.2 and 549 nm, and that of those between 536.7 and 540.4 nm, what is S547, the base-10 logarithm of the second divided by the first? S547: 0.3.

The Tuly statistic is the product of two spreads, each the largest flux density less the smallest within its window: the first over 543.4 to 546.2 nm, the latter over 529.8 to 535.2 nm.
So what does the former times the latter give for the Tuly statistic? 12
